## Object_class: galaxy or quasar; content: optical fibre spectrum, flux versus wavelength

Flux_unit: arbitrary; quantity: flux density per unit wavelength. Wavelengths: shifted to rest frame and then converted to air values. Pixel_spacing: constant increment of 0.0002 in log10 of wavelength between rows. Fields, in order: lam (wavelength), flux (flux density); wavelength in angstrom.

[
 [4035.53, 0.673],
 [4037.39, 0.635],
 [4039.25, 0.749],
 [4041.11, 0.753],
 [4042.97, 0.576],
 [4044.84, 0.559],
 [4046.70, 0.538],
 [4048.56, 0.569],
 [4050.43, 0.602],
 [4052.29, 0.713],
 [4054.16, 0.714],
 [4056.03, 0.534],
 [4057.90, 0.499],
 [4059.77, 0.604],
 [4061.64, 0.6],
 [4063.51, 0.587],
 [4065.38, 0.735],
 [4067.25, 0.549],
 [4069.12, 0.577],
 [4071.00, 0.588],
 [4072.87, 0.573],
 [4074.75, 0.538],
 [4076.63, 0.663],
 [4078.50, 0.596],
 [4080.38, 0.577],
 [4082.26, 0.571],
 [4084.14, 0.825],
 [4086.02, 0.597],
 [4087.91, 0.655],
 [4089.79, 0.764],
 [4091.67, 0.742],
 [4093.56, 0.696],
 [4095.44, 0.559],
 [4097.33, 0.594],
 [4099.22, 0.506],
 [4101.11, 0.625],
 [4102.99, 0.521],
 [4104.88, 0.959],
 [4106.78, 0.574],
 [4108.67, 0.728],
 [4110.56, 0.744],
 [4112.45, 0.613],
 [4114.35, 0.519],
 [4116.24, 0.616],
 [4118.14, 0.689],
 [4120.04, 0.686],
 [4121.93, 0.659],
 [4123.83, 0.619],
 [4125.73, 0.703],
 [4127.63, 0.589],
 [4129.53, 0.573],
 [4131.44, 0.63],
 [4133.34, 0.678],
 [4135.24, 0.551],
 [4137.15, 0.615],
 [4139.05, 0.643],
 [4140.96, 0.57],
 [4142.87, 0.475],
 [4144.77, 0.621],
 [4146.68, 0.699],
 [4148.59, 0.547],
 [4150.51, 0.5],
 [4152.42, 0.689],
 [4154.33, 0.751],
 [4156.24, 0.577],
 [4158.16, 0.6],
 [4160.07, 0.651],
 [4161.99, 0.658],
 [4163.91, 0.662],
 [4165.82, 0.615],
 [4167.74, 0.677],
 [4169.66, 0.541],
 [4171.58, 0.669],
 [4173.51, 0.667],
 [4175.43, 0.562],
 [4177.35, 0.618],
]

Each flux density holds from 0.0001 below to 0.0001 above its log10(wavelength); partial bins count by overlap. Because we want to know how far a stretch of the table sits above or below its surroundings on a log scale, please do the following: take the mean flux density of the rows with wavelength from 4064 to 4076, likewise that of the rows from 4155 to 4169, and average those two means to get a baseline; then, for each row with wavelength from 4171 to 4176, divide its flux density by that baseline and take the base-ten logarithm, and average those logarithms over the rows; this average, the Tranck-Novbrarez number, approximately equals 0.01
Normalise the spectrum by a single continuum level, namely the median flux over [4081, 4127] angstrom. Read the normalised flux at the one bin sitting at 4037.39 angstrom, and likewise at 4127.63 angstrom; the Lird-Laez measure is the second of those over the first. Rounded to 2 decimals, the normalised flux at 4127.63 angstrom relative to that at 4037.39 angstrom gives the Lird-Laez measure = 0.93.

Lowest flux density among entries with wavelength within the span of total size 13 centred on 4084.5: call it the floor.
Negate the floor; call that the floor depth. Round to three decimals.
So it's -0.571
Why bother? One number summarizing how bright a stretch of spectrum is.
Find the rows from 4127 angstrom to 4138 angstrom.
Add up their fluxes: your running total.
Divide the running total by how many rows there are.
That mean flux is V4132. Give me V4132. 0.61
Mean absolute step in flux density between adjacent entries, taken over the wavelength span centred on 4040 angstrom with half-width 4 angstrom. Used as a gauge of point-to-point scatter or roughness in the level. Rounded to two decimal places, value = 0.10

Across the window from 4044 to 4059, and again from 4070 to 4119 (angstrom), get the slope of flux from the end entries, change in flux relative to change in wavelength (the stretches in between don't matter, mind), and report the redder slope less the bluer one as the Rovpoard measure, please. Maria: 0.007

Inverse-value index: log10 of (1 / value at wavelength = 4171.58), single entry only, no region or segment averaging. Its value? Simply 0.17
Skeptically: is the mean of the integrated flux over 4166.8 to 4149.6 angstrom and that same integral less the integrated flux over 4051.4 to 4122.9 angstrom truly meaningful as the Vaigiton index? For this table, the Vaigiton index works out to -12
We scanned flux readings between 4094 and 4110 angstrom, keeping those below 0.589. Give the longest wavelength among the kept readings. 4106.78 angstrom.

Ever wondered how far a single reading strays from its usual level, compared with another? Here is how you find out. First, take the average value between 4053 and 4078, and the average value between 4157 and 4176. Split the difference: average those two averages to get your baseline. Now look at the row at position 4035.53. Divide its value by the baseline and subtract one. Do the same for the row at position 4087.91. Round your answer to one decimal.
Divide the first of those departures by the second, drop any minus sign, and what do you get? 1.4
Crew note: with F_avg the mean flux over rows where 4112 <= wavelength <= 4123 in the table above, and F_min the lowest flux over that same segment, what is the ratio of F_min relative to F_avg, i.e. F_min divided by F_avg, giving 0.82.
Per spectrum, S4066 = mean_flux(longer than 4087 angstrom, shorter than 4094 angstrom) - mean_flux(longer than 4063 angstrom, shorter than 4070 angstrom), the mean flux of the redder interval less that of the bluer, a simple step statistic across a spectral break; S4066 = 0.10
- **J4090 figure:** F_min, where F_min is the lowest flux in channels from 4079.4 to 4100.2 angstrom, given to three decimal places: 0.506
